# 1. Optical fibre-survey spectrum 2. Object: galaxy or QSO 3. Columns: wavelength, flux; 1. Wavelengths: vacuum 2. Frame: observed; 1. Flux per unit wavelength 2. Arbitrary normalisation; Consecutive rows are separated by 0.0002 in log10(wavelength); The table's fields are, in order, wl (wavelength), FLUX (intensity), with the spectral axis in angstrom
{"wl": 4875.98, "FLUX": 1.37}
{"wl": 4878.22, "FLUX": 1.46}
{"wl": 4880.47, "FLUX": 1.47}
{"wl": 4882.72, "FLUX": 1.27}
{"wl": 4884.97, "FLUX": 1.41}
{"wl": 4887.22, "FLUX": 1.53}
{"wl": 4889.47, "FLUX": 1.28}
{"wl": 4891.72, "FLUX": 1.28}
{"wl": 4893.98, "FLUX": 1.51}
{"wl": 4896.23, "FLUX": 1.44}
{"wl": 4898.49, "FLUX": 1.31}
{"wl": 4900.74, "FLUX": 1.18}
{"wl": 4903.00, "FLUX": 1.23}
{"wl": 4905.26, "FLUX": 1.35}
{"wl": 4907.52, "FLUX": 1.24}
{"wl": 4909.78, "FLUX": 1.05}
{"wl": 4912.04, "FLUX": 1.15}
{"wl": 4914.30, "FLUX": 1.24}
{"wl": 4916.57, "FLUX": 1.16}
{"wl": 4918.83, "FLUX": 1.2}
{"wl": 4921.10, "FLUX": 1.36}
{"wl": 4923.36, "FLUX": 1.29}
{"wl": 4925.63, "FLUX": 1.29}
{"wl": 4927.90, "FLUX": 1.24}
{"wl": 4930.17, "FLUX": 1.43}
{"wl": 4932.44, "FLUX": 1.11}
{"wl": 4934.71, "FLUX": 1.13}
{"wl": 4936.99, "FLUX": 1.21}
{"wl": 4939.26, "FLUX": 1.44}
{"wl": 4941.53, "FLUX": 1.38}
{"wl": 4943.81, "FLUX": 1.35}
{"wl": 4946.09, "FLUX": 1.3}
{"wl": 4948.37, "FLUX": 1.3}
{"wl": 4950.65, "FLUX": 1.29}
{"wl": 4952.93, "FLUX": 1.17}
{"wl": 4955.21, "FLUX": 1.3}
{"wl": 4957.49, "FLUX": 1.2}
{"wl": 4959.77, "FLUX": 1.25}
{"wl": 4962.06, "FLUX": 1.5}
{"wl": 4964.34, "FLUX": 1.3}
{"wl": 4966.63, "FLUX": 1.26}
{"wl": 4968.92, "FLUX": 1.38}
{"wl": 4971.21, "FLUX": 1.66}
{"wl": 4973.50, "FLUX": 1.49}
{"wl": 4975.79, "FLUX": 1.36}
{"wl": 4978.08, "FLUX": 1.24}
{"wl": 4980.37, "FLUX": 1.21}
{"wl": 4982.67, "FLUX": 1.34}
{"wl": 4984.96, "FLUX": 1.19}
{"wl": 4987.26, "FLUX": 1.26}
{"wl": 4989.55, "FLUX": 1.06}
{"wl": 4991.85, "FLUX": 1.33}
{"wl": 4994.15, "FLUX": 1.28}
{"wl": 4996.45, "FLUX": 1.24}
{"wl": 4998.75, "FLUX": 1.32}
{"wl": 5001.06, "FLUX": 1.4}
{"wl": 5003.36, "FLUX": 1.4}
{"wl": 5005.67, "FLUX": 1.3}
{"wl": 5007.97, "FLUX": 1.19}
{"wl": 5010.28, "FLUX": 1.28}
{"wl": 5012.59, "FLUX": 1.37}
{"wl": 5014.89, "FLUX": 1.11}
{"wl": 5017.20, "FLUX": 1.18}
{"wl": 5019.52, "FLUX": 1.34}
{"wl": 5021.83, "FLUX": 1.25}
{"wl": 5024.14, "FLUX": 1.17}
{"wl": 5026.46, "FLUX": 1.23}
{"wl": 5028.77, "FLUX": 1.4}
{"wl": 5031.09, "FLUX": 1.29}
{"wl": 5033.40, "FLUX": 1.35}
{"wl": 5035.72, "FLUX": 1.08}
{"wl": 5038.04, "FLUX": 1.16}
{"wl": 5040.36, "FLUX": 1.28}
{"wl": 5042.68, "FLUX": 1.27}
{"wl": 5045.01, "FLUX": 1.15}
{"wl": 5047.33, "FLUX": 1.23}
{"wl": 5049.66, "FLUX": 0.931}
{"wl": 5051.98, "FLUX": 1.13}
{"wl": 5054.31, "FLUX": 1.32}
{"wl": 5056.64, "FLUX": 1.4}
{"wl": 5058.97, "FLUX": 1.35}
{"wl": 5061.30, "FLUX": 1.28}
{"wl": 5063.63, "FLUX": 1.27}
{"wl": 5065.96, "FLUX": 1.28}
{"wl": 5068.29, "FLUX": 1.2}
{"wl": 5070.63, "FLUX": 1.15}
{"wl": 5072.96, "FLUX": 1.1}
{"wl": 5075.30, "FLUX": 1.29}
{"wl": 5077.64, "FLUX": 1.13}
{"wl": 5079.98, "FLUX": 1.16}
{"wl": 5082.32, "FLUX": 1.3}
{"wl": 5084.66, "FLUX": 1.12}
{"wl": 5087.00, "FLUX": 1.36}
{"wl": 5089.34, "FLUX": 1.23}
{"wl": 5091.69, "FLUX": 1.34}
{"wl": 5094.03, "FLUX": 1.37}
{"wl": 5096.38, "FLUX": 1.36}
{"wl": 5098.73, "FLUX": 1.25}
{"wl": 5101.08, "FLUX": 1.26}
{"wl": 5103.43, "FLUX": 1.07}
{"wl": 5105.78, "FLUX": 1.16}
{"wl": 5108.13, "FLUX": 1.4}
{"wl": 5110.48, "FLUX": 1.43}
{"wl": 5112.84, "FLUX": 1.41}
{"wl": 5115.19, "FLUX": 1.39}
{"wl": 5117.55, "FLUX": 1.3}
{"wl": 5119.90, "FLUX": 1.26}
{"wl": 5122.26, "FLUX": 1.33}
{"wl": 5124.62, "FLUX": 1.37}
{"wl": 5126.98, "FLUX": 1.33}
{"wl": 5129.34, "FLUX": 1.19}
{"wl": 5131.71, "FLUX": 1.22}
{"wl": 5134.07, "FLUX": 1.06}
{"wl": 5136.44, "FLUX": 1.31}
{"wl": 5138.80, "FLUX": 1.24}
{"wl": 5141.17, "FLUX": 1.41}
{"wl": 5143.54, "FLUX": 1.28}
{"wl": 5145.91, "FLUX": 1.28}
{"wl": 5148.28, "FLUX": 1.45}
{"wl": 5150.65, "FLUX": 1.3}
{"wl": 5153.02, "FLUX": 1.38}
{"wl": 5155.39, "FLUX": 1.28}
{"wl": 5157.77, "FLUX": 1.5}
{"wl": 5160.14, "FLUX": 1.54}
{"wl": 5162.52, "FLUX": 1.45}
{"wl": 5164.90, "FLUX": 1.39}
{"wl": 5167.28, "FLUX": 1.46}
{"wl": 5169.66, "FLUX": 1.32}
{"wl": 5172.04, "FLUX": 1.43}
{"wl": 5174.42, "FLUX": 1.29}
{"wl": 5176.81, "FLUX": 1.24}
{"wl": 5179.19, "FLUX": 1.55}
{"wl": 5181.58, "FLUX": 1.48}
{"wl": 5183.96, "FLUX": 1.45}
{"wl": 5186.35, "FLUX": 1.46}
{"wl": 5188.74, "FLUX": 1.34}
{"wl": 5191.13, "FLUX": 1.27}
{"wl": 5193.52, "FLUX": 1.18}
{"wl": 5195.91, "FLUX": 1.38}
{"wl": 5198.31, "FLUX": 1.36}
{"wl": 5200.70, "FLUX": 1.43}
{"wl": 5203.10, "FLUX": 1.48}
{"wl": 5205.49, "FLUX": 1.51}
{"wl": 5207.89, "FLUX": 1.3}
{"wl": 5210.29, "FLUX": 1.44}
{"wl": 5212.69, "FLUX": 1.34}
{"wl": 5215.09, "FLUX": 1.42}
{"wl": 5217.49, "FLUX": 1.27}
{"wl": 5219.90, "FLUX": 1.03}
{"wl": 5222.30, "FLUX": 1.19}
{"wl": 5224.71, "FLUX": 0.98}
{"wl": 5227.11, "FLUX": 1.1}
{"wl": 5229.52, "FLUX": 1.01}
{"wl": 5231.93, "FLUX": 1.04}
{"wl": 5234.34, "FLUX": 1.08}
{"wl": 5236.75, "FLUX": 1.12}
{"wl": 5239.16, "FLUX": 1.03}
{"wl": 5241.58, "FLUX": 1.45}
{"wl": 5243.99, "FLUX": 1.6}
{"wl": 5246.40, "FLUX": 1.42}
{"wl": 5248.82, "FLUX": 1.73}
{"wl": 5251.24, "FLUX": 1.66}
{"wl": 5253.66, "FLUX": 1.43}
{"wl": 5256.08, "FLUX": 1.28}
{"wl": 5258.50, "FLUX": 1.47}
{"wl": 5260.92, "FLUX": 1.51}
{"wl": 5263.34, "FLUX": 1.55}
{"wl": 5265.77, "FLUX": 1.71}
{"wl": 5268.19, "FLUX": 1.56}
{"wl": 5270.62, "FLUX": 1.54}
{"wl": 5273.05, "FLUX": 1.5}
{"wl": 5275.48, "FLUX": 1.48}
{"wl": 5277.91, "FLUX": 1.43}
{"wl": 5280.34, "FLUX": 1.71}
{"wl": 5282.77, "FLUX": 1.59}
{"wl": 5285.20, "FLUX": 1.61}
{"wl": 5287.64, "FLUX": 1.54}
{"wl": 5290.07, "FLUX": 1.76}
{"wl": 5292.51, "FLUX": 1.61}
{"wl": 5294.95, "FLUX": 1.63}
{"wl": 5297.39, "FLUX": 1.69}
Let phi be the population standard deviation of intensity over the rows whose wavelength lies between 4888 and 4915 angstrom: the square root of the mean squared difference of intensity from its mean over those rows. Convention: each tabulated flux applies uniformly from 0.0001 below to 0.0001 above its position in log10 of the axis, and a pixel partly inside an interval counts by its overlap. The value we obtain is 0.119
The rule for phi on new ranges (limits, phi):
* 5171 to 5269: 0.195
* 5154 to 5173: 0.082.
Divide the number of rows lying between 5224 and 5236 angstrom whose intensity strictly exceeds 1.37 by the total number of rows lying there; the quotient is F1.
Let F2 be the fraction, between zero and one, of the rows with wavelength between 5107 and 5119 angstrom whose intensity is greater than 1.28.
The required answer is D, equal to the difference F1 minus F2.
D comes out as -1.0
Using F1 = 0.0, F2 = 1.0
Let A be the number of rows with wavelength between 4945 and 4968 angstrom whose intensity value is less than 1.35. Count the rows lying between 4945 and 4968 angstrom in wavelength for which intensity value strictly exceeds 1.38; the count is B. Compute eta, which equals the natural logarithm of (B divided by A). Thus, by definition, -2.2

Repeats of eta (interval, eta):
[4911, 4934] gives -2.1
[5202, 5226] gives -0.4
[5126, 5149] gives -1.4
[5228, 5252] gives 0.0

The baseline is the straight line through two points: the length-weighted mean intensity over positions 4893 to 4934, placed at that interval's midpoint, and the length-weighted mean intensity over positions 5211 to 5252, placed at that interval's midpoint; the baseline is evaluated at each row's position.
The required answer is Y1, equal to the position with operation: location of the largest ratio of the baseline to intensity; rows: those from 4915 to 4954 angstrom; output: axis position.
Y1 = 4932.44 angstrom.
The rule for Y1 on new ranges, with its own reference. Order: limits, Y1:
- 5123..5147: 5134.07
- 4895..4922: 4909.78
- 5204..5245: 5224.71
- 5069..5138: 5134.07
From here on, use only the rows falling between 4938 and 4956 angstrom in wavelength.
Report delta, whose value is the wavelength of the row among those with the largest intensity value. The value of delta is 4939.26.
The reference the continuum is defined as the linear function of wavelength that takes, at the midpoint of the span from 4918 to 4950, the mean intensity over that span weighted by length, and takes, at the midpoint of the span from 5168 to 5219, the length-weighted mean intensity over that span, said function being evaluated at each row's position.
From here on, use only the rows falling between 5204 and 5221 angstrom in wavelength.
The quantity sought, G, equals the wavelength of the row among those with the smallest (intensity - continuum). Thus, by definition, 5219.90 angstrom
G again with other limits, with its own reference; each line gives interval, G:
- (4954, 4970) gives 4957.49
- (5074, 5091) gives 5084.66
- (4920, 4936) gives 4932.44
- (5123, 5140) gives 5134.07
